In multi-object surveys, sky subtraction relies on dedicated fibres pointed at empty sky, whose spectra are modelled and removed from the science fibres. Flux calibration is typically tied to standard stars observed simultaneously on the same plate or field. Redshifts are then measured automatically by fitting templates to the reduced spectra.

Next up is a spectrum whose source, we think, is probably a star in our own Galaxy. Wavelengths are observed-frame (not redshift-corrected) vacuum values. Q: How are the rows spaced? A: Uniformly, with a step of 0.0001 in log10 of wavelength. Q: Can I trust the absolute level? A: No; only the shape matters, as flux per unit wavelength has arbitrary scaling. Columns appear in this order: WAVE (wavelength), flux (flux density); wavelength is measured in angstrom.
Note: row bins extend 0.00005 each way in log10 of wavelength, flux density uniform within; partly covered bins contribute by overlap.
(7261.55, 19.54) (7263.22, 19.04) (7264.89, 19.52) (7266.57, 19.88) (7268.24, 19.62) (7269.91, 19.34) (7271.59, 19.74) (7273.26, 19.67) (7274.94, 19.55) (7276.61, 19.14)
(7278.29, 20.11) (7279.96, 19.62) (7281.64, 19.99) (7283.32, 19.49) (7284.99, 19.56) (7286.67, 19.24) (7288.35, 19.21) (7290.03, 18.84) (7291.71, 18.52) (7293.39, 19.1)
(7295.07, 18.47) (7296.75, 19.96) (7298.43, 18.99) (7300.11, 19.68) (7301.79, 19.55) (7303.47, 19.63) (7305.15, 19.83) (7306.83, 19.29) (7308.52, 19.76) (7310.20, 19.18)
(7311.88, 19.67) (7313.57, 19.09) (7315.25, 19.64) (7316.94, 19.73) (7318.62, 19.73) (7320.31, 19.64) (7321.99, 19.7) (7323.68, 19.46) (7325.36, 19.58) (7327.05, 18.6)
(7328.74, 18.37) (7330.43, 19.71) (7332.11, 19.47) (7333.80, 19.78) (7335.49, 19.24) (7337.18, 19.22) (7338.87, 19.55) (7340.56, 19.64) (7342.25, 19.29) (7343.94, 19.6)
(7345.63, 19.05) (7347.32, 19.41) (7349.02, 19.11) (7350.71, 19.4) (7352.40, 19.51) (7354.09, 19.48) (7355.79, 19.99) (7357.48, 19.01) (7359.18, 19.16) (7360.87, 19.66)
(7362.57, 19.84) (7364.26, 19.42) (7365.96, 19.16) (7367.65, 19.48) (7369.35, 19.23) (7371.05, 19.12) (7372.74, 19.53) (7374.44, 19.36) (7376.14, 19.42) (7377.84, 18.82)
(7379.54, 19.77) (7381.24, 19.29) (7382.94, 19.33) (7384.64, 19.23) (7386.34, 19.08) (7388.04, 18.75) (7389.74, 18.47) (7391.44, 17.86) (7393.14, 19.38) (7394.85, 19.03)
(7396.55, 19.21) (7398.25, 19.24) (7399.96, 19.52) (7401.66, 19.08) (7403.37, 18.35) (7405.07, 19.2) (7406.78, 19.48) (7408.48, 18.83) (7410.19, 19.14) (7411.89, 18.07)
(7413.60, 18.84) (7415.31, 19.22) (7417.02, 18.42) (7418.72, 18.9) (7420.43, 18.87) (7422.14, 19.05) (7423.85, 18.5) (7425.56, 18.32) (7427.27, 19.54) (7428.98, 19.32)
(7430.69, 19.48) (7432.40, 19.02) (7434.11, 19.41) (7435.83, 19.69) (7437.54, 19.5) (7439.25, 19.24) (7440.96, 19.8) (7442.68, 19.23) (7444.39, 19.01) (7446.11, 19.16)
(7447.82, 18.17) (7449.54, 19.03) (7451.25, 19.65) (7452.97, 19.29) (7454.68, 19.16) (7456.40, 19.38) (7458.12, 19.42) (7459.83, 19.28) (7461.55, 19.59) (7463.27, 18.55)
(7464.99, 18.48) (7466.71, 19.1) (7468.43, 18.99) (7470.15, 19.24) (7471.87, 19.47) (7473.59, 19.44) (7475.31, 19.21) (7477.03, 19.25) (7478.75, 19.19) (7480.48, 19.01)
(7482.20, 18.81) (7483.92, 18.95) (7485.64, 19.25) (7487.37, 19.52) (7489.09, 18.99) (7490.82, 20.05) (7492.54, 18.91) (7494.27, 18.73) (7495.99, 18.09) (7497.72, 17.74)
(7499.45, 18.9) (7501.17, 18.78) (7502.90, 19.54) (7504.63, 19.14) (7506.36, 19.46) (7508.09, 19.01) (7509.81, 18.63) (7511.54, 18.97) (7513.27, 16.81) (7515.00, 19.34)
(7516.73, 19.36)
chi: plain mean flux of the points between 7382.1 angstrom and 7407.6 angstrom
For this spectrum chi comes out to 19.0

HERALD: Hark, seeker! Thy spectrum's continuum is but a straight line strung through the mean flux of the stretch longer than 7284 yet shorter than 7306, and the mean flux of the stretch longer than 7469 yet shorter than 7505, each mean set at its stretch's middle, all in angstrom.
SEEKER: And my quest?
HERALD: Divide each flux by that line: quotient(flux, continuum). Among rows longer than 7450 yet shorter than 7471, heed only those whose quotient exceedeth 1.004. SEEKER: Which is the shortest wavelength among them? 7451.25 angstrom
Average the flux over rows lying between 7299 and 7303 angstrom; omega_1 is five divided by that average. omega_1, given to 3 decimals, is 0.255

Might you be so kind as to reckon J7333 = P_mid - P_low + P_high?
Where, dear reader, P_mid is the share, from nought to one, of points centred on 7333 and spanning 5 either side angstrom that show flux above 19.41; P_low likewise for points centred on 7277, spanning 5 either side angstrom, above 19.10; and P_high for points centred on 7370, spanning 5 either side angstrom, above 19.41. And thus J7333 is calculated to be -0.17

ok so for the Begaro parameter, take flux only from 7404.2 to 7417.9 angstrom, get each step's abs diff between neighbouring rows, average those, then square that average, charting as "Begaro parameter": 0.37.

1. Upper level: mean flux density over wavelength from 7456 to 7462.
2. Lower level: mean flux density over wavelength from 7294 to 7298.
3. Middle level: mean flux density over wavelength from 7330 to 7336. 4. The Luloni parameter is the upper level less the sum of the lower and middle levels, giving -19.3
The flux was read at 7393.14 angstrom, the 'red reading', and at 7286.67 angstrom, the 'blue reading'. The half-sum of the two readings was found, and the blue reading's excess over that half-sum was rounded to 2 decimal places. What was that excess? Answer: -0.07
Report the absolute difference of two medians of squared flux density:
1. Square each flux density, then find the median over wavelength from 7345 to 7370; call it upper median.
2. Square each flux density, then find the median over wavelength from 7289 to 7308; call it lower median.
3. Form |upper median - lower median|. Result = 5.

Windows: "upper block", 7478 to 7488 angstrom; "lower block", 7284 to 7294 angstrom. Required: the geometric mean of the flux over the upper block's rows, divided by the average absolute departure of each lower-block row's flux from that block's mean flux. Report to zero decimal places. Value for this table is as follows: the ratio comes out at 72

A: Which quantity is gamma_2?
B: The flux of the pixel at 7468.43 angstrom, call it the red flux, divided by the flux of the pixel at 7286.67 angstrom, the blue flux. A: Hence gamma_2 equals 0.99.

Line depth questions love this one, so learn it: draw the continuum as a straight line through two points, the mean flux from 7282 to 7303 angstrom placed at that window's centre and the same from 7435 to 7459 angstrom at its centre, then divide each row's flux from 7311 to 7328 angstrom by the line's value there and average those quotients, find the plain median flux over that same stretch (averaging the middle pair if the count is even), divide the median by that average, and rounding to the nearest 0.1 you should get 19.4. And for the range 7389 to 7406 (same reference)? 19.5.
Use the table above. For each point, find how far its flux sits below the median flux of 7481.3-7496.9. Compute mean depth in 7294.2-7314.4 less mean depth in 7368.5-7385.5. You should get -0.11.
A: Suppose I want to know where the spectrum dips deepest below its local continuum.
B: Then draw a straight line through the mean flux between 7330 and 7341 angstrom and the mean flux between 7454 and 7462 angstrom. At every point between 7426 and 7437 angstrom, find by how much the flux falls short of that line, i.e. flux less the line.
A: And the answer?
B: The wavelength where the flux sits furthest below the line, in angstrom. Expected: 7432.40 angstrom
